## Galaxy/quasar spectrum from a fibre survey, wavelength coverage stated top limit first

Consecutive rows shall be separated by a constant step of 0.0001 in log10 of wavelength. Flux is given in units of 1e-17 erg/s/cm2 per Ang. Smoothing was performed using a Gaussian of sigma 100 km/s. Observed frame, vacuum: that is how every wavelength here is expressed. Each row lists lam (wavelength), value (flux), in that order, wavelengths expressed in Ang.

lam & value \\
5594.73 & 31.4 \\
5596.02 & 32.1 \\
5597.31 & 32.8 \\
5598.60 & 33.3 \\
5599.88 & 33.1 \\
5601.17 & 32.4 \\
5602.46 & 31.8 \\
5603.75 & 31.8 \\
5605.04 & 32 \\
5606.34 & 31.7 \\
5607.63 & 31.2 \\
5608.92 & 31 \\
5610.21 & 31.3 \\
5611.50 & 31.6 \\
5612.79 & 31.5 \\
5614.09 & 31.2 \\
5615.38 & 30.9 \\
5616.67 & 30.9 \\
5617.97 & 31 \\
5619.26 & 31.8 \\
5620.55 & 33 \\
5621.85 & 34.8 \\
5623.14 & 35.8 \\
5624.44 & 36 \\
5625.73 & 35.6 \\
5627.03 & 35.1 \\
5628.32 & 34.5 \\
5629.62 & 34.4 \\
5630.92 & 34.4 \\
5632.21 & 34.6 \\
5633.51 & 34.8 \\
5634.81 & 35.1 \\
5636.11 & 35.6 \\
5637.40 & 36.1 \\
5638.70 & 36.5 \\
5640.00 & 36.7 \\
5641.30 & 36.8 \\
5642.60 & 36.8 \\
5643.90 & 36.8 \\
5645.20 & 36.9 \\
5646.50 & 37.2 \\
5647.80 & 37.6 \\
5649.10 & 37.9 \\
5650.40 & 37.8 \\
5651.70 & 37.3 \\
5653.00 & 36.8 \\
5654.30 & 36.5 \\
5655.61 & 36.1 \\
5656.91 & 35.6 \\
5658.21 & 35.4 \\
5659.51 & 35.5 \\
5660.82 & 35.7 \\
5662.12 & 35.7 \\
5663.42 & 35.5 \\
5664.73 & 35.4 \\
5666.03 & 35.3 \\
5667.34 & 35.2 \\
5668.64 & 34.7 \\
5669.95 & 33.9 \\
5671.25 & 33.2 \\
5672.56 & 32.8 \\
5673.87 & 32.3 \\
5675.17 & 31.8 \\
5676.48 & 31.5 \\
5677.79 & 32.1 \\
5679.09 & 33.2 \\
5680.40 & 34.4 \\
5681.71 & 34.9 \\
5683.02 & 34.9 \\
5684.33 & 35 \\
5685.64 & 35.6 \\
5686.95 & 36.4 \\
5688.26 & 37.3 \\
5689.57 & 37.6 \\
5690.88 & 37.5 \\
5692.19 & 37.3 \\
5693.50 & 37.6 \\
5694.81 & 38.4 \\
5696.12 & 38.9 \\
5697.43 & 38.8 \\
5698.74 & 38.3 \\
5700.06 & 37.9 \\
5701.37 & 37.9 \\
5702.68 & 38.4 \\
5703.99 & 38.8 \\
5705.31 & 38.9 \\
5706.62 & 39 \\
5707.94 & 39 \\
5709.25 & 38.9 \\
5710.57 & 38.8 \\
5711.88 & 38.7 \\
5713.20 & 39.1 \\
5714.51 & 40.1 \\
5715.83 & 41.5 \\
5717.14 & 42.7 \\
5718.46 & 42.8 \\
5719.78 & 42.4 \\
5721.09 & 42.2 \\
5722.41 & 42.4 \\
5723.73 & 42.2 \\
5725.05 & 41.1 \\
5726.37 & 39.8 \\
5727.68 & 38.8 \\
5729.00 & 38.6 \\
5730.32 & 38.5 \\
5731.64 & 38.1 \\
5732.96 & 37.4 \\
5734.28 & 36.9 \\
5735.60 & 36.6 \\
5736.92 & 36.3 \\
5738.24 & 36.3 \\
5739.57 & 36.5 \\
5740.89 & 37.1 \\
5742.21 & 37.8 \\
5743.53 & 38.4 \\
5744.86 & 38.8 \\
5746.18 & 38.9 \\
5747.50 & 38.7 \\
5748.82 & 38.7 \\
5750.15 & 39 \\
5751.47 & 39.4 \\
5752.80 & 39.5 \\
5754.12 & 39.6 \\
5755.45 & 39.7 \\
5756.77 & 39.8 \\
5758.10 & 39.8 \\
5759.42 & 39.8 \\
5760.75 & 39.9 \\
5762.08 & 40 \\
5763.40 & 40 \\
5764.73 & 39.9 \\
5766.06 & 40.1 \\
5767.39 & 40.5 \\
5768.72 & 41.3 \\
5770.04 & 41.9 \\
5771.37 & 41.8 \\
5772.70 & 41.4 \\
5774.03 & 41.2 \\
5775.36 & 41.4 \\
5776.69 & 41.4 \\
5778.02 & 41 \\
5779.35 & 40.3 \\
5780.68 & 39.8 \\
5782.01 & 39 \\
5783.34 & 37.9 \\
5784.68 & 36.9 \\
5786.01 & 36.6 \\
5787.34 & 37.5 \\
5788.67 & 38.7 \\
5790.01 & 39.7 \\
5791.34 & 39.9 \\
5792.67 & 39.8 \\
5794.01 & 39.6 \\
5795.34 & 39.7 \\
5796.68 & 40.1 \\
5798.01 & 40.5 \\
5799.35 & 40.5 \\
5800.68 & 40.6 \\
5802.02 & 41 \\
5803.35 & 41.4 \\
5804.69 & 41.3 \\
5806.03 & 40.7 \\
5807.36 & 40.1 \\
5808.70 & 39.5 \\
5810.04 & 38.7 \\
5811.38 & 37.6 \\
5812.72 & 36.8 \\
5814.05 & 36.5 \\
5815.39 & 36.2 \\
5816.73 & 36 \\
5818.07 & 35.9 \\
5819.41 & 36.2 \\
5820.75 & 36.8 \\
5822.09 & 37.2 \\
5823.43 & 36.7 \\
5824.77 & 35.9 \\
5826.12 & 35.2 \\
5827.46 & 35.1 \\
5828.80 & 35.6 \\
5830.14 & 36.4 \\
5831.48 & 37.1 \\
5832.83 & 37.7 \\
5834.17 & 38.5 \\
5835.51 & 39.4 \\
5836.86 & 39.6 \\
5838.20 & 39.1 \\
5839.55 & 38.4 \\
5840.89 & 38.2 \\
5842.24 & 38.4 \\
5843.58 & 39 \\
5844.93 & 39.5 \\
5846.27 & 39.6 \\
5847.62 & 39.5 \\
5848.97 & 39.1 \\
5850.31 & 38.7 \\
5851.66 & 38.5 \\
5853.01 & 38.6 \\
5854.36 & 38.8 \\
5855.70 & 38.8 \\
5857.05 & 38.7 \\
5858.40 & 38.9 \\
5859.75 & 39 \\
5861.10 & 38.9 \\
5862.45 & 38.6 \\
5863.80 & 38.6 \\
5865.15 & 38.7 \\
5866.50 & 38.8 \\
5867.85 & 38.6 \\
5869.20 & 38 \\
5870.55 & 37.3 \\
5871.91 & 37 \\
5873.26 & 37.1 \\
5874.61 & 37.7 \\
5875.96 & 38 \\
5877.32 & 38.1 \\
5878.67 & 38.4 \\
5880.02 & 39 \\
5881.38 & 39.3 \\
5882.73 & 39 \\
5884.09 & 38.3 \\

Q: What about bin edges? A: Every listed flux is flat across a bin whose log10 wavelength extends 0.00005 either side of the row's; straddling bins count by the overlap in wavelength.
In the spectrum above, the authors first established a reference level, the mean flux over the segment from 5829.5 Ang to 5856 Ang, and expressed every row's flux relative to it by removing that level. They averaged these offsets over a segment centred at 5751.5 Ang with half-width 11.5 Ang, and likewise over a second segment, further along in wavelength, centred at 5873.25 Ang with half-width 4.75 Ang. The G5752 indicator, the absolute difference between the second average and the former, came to 1.5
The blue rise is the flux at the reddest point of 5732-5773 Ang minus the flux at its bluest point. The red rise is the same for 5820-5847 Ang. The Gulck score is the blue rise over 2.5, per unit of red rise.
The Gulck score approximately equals 0.6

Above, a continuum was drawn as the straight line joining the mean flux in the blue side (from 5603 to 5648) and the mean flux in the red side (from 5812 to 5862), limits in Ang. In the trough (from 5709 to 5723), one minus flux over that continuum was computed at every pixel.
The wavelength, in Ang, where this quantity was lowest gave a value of 5718.46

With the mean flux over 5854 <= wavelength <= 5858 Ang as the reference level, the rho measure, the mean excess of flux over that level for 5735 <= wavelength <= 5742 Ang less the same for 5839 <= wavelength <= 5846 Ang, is -2.1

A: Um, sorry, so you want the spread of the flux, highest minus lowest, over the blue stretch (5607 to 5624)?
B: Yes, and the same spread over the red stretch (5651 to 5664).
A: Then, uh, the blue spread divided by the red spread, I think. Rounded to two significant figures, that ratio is 2.6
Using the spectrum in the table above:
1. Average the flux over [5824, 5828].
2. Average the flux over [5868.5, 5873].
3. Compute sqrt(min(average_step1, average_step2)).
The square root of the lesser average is 5.95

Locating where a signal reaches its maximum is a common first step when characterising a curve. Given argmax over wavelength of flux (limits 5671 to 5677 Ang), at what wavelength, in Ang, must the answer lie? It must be 5671.25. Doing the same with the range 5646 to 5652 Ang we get 5649.10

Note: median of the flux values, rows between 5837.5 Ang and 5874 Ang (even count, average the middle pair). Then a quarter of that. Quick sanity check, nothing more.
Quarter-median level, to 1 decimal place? 9.7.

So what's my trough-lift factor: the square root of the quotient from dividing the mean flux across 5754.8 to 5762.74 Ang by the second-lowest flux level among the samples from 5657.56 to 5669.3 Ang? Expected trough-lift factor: 1.06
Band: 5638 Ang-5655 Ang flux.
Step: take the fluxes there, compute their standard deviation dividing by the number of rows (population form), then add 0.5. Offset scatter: 1.0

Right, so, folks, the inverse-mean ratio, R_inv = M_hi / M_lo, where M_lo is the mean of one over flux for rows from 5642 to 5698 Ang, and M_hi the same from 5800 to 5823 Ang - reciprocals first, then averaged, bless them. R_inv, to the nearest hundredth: 0.93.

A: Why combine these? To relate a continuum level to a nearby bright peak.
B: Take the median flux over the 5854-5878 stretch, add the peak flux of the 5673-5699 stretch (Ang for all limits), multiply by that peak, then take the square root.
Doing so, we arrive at 55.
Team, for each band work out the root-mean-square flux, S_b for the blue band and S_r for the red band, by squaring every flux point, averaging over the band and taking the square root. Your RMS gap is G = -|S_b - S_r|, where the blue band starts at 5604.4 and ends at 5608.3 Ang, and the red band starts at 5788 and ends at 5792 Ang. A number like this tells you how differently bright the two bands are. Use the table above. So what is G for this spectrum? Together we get -7.8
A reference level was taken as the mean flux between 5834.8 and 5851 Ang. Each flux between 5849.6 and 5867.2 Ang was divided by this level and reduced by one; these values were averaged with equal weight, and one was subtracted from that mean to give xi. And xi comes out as -1.01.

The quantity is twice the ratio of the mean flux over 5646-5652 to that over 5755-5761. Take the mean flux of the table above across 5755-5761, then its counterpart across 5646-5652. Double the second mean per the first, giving 1.89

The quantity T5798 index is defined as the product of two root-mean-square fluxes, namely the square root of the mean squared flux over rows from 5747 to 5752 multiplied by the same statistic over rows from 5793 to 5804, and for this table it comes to 1575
